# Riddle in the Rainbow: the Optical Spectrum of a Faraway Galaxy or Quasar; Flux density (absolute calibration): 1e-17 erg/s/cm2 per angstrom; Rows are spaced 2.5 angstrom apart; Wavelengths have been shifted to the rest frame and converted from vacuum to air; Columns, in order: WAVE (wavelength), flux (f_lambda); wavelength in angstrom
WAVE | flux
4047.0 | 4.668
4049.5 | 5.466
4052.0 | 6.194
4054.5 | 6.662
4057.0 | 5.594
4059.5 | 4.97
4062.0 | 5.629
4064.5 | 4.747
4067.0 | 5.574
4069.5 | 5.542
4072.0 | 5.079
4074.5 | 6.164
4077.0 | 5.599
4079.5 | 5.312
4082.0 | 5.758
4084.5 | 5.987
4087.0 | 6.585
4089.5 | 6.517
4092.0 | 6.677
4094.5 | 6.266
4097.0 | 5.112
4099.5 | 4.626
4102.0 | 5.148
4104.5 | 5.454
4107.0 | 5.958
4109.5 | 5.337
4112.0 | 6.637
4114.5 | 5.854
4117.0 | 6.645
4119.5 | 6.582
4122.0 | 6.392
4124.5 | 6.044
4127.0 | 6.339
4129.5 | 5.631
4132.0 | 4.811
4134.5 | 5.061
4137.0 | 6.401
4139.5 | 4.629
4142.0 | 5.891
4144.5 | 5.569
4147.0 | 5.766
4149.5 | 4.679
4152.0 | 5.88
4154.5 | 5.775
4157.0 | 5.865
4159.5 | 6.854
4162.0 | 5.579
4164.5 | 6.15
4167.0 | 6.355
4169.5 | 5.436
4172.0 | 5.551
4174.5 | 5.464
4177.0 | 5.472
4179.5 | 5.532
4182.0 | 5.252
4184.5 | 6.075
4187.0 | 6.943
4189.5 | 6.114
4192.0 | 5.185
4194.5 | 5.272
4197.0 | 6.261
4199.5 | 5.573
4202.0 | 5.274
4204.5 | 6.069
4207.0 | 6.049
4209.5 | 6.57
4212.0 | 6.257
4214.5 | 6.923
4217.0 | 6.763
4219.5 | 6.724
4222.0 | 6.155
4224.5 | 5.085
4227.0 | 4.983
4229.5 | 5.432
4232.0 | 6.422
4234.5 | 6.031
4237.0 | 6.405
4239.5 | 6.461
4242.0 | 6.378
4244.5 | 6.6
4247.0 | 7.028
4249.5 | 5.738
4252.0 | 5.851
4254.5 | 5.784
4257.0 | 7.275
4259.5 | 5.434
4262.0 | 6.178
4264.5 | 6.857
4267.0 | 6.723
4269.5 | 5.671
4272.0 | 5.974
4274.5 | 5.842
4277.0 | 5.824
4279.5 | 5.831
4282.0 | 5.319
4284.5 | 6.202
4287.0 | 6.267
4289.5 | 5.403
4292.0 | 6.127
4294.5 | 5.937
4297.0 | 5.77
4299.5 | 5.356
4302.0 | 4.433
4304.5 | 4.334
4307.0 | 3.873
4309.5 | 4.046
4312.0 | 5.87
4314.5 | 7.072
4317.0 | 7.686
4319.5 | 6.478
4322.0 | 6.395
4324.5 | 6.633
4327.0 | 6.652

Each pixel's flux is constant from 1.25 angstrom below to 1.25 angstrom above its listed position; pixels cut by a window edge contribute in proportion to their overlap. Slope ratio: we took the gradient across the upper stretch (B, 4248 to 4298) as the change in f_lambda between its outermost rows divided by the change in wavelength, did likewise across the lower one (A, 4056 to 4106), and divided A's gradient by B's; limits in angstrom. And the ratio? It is -4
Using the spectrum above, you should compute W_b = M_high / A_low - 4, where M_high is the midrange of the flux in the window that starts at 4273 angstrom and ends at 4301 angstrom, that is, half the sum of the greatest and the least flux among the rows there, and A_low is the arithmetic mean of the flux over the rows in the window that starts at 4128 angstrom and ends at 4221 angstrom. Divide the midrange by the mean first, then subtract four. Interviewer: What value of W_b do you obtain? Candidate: -3.01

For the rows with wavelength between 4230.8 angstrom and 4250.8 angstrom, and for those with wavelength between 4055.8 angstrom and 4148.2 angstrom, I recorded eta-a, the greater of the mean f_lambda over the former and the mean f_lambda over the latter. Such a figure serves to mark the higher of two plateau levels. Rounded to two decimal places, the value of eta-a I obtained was 6.38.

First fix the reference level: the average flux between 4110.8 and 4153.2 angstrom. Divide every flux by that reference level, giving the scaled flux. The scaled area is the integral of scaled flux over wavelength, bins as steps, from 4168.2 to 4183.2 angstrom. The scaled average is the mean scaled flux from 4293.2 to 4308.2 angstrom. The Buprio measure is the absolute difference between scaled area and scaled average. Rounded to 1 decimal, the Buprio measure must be 13.2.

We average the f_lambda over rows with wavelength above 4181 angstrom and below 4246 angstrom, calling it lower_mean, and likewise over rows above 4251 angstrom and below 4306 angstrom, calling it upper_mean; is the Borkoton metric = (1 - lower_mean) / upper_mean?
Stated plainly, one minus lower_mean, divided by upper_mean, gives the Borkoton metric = -0.87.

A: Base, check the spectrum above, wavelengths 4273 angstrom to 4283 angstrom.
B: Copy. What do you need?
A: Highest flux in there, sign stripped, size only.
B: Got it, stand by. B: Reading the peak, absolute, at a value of 5.8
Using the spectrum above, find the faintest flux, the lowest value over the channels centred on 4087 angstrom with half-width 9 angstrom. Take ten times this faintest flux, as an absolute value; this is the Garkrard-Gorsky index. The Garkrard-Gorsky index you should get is 53.1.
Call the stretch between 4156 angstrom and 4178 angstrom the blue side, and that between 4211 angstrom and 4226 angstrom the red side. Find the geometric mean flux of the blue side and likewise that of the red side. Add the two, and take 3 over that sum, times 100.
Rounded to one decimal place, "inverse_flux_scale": 24.7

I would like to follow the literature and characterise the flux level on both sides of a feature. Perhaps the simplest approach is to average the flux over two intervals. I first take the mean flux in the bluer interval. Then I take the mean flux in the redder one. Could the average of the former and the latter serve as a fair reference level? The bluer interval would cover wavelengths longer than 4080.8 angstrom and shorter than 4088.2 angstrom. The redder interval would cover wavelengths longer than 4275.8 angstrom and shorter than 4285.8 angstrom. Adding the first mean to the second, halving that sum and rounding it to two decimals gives 5.95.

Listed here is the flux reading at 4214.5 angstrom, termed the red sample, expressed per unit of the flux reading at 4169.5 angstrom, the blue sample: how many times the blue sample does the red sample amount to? 1.27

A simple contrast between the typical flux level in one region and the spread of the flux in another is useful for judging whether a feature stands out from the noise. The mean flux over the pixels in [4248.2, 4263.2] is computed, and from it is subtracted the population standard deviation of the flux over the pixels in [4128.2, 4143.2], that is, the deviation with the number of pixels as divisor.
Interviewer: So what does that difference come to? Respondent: 5.42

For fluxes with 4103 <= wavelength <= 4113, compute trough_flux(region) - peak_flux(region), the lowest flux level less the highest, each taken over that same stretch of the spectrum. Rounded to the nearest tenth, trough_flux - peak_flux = -1.3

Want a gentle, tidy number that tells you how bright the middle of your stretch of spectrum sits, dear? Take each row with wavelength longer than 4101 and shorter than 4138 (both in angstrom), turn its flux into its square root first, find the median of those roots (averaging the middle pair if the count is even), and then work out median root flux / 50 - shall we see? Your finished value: 0.0488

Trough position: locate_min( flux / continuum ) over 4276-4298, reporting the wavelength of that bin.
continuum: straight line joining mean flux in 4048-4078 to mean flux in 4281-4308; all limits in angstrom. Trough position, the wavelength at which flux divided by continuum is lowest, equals 4282.0 angstrom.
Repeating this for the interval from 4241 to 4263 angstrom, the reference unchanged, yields 4259.5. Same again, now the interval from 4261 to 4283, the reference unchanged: 4282.0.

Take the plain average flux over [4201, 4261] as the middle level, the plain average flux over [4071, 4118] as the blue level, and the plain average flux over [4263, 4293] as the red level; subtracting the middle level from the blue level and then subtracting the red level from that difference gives -6.33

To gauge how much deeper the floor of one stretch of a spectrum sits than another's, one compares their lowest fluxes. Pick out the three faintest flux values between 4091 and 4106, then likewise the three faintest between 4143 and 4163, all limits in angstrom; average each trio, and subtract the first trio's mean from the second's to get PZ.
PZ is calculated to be 0.31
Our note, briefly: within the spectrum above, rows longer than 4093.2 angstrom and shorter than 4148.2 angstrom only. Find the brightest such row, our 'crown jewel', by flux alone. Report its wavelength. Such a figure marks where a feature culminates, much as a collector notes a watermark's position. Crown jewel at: 4117.0 angstrom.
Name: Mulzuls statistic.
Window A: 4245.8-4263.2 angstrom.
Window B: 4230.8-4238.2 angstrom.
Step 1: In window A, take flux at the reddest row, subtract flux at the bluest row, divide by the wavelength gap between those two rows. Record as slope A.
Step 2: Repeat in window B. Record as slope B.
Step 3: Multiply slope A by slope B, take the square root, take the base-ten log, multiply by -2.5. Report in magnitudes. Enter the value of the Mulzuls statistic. 4.6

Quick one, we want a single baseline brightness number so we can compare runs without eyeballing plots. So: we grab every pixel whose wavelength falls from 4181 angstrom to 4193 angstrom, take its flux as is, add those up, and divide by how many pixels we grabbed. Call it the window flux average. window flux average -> 5.9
